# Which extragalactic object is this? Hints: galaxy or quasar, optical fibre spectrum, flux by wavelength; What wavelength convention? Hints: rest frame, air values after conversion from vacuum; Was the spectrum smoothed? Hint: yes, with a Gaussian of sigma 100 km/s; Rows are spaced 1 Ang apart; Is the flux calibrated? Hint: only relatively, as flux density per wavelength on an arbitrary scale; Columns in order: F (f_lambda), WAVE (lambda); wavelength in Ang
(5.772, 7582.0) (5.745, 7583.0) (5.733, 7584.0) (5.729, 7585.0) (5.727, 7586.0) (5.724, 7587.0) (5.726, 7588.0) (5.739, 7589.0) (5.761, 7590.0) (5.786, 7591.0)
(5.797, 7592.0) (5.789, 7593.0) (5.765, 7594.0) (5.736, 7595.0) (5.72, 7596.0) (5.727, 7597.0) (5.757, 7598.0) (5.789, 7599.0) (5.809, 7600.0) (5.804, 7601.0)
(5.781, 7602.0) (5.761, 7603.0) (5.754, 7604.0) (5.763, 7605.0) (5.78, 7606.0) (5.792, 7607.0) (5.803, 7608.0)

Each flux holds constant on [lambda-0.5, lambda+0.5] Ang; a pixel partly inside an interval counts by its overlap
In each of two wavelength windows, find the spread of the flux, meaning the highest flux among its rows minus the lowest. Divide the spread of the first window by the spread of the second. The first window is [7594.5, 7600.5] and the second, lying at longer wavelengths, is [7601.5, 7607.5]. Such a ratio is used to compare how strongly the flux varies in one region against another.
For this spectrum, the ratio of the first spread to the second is 2.3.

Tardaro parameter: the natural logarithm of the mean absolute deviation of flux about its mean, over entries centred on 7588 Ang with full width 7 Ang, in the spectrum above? -4.01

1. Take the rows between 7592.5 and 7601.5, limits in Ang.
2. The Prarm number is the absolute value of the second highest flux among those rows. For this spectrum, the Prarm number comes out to 5.804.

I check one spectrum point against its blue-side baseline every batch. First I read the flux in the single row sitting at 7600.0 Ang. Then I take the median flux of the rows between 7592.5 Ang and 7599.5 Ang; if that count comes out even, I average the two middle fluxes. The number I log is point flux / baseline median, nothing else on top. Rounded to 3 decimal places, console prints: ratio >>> 1.009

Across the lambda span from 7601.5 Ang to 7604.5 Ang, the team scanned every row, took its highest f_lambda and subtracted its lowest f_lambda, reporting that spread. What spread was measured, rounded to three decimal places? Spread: 0.027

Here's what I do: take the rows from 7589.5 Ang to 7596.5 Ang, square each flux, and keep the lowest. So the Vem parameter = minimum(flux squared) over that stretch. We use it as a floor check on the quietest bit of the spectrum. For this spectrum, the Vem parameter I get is 32.7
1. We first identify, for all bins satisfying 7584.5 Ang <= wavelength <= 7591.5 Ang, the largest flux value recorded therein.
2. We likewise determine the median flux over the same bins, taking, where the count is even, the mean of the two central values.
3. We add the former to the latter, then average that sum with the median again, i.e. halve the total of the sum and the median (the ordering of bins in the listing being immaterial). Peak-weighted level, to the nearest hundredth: 8.62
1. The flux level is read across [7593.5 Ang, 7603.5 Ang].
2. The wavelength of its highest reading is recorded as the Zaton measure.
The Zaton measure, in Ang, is 7600.0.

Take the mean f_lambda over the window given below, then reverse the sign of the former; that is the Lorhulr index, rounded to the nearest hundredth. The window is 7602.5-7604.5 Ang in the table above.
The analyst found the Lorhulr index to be -5.76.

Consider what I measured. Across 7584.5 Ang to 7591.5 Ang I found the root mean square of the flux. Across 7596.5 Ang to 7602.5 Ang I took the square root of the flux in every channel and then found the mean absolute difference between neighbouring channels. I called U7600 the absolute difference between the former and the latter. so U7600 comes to 5.74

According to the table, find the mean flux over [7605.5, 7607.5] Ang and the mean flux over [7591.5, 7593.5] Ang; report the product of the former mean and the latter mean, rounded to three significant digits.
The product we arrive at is 33.5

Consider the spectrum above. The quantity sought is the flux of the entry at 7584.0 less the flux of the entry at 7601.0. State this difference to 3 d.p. -0.071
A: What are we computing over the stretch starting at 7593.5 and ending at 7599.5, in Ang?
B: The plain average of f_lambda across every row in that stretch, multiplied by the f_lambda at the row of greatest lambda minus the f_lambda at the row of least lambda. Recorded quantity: 0.14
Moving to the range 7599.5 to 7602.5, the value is -0.16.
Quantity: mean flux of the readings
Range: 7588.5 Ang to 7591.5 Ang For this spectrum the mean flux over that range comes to 5.76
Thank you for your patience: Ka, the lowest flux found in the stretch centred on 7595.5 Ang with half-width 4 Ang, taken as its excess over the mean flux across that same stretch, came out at -0.040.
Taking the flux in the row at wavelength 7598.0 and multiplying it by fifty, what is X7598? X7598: 288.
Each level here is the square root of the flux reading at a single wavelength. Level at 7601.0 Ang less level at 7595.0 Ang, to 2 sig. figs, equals 0.014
